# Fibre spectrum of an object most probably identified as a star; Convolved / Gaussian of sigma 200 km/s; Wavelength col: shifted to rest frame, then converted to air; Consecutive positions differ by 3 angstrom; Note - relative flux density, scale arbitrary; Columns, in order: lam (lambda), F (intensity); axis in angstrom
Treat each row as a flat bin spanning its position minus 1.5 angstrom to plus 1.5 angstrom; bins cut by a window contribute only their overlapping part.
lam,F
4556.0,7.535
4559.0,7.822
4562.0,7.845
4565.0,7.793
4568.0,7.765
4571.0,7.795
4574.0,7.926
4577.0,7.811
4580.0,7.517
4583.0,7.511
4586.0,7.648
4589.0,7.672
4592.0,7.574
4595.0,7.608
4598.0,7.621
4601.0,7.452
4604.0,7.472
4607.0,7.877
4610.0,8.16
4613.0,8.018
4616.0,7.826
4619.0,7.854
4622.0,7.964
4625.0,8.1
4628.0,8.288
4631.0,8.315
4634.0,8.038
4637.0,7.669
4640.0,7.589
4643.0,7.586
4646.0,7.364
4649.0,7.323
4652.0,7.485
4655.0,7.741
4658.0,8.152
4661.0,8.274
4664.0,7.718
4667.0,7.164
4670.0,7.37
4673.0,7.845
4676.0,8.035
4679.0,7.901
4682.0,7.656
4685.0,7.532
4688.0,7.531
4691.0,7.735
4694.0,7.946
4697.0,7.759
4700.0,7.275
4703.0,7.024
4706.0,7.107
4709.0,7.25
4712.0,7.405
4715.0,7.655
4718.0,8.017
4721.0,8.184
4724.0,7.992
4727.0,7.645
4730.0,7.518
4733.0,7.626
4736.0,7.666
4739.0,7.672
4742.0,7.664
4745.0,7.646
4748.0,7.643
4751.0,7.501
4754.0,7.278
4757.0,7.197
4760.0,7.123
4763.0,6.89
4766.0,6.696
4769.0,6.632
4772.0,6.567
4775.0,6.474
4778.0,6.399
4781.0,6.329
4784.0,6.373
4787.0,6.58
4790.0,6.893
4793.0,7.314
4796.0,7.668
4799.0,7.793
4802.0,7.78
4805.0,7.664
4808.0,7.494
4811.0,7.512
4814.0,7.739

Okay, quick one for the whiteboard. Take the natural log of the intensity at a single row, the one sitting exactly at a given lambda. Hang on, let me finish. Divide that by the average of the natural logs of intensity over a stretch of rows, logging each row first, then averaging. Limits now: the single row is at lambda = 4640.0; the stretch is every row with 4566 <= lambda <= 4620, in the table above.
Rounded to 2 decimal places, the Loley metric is 0.99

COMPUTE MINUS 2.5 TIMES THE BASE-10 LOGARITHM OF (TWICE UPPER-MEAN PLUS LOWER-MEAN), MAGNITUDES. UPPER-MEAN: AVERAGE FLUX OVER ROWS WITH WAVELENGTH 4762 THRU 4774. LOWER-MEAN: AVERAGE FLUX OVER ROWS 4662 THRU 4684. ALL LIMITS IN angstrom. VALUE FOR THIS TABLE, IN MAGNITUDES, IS -3.31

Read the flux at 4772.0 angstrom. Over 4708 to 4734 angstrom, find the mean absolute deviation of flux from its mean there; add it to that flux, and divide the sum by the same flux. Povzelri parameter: 1.04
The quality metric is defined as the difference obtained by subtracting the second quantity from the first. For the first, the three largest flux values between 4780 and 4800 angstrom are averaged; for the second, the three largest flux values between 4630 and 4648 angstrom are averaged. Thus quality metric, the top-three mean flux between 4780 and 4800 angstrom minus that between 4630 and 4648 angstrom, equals -0.42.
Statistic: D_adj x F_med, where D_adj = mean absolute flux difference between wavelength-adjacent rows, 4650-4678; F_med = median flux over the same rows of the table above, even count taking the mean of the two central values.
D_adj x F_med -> 2.7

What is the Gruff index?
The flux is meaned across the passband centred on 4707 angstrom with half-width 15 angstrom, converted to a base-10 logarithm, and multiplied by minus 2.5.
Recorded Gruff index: -2.20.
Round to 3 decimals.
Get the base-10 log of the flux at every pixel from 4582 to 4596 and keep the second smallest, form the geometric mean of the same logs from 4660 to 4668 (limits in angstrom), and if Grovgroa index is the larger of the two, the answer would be 0.886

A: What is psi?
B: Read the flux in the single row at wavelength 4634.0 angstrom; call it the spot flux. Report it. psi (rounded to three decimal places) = 8.038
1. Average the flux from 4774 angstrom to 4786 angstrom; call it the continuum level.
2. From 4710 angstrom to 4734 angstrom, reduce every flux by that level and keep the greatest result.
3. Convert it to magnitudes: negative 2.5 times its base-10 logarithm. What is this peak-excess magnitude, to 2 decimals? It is -0.63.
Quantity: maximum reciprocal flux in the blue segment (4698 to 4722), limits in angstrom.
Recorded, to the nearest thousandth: 0.142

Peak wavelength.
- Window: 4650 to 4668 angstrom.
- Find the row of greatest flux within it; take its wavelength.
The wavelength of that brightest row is 4661.0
